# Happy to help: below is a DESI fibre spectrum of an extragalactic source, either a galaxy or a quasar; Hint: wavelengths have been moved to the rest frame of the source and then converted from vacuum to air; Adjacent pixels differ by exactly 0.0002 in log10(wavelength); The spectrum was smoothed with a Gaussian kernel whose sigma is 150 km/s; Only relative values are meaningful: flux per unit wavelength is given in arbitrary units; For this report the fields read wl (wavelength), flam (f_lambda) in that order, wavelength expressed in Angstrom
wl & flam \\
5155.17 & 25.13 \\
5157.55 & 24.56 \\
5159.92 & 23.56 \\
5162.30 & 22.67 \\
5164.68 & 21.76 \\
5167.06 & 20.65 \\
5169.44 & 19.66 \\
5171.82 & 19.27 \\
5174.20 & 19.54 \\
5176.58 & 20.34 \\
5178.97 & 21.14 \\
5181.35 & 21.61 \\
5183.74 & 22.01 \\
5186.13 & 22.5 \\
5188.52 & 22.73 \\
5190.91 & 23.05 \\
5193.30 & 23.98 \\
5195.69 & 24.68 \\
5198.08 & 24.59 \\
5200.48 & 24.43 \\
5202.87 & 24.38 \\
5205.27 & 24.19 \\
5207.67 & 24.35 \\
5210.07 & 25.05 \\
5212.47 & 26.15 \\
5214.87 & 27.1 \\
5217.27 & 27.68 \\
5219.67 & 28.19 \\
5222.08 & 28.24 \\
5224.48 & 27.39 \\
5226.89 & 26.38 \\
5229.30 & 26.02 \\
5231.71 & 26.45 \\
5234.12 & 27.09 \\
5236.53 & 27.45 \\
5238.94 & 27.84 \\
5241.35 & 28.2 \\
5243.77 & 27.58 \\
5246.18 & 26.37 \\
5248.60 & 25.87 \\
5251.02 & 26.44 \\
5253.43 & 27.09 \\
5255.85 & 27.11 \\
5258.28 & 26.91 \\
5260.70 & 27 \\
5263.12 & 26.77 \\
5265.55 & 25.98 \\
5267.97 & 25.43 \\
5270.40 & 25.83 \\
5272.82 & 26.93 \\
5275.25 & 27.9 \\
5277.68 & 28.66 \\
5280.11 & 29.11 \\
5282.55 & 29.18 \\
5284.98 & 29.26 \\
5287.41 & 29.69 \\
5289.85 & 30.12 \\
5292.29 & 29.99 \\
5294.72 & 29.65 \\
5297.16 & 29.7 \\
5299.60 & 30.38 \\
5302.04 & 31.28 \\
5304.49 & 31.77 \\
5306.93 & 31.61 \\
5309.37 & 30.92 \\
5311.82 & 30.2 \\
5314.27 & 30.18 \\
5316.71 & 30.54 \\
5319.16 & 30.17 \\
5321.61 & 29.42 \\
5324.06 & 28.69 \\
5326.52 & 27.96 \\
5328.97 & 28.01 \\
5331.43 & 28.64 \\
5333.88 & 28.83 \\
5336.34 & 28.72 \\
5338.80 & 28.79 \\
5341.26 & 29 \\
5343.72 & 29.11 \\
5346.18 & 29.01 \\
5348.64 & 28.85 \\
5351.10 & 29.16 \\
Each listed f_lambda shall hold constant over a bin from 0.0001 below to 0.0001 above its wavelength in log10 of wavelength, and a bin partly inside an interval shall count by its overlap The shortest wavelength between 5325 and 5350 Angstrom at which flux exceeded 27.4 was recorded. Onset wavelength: 5326.52 Angstrom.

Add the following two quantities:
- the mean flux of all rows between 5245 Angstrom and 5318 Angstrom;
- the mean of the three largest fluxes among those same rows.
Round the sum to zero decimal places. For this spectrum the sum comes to 60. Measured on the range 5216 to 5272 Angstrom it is 55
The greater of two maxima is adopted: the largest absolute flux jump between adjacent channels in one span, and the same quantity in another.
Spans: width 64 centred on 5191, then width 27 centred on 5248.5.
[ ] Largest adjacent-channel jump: 1.21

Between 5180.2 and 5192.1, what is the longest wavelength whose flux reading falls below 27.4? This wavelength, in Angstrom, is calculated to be 5190.91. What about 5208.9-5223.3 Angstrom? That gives 5214.87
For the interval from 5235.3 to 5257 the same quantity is 5255.85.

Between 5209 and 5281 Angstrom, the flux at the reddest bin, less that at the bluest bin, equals 4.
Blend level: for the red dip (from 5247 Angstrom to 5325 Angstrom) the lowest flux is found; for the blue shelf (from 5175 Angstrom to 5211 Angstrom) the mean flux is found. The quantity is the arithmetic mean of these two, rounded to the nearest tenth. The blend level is 24.3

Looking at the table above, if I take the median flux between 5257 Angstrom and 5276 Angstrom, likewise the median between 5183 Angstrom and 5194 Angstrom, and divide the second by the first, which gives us 0.85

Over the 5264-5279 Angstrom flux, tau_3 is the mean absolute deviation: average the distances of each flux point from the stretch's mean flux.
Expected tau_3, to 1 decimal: 1.0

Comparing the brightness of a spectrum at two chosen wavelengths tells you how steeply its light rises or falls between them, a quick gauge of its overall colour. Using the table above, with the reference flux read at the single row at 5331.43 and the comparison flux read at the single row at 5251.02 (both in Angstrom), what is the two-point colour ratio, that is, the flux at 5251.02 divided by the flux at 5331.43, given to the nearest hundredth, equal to 0.92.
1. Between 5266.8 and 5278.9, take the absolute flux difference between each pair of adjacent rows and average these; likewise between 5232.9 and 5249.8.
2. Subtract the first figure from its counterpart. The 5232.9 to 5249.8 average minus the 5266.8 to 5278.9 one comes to -0.23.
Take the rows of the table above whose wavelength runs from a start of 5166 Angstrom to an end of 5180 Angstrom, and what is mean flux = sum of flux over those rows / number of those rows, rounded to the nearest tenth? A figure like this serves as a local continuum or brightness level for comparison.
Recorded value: 20.1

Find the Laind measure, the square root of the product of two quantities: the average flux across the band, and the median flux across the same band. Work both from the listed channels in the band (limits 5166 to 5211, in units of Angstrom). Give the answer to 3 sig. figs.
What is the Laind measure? 22.6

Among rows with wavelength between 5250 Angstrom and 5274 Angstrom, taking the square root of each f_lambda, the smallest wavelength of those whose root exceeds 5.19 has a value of 5253.43 Angstrom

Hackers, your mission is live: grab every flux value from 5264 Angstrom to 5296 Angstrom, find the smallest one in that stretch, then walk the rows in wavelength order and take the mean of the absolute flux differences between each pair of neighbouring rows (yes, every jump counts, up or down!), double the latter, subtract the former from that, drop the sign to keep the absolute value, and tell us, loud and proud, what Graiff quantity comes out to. 24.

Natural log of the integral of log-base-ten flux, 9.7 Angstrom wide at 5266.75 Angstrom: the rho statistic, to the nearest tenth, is 2.6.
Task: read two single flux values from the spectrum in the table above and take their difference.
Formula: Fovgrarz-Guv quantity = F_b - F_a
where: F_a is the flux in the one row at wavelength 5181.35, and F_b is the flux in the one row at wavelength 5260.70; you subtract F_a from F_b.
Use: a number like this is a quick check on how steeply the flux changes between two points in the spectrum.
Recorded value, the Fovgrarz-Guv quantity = 5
